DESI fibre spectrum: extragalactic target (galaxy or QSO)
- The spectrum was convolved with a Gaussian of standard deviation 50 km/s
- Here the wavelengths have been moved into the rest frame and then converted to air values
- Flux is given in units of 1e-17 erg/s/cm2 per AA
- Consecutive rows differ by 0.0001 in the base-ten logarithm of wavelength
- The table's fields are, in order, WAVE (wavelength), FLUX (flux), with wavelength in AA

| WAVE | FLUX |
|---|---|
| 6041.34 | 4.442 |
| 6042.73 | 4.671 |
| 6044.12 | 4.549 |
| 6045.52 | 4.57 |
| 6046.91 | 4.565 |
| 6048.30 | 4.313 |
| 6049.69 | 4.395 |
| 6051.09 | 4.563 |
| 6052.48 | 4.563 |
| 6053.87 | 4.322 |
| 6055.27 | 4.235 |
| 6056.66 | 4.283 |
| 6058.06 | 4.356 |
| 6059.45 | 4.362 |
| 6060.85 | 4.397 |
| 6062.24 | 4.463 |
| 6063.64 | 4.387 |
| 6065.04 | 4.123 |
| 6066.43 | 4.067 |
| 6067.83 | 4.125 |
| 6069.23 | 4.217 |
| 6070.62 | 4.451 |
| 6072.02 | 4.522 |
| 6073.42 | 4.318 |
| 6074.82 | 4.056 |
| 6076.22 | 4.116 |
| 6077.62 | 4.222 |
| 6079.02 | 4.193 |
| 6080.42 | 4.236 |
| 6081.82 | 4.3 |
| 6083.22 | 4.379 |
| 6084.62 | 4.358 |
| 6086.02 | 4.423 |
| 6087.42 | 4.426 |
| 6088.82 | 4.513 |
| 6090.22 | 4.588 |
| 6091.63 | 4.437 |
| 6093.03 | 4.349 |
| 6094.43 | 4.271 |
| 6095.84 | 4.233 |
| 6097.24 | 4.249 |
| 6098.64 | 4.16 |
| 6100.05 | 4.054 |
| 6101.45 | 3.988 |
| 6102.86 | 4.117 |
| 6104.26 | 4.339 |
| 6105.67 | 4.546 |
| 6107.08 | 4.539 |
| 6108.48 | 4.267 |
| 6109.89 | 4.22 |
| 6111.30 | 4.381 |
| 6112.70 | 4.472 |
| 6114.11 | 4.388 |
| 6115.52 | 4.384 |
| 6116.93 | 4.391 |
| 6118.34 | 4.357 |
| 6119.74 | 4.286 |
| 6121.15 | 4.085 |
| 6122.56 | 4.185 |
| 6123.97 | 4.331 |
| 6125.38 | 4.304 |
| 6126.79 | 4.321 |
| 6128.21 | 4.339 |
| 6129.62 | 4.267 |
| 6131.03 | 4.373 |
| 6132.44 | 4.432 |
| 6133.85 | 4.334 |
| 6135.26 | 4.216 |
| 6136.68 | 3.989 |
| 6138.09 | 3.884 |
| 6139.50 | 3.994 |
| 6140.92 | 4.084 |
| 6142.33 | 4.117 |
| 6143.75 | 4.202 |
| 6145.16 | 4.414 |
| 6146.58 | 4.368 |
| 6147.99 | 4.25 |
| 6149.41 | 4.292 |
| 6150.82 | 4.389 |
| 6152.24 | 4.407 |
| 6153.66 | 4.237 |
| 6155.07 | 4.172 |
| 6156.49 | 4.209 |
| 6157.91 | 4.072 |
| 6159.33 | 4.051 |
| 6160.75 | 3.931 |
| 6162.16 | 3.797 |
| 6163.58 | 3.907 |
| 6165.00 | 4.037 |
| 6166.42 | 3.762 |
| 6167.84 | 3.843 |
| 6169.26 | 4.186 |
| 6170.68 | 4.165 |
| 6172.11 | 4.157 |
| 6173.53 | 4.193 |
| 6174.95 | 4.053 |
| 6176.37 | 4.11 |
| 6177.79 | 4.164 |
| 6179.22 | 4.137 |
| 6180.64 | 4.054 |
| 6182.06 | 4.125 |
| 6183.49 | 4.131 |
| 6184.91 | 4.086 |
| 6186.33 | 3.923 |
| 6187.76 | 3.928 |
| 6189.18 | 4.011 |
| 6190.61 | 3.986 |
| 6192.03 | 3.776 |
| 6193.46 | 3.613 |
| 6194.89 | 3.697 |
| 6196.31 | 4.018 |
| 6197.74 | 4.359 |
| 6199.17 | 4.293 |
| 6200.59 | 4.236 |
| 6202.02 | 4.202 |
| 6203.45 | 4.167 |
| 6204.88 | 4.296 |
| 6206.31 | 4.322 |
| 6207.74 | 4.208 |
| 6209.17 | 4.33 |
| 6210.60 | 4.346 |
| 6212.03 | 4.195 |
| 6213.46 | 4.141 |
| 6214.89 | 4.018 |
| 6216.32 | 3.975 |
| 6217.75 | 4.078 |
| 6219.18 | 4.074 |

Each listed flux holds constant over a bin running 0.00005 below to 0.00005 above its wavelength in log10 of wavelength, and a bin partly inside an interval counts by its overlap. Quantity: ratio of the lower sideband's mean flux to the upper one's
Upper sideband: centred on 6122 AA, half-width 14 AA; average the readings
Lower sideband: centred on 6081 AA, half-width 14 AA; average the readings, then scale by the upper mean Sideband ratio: 1.00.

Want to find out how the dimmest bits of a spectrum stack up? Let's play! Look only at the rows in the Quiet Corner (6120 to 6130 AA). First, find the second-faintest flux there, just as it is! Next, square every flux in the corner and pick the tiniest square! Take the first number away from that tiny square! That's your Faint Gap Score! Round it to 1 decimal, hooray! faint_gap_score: 12.5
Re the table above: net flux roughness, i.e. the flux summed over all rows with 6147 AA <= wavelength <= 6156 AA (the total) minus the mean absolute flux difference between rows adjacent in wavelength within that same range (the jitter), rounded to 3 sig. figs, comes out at 25.7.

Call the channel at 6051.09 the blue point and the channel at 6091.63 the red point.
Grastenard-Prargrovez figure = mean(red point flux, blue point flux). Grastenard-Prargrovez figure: 4.50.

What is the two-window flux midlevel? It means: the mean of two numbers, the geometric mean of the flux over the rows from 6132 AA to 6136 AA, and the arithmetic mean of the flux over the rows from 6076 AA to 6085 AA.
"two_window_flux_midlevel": 4.29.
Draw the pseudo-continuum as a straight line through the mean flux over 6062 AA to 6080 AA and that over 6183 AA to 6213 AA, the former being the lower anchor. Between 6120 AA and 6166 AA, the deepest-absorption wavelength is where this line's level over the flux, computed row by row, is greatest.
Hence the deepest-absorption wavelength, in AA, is 6162.16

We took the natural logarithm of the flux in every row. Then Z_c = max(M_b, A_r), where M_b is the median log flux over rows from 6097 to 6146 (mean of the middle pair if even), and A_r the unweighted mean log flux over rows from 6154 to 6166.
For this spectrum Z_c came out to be 1.46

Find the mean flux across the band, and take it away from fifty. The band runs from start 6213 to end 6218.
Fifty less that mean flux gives 45.95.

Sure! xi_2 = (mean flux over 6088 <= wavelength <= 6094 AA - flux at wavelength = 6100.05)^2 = 0.17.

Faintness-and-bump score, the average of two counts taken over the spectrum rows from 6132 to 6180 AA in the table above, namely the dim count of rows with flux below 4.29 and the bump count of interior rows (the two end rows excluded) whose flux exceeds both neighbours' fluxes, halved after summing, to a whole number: 17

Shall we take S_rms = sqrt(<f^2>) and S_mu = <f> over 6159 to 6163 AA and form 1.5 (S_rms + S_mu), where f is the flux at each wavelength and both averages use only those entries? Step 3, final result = 11.8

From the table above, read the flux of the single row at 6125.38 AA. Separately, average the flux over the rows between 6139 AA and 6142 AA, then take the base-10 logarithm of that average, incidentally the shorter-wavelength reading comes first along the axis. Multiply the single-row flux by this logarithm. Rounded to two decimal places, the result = 2.61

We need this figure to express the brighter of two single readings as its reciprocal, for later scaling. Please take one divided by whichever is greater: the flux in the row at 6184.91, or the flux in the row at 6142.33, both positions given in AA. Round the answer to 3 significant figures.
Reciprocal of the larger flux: 0.243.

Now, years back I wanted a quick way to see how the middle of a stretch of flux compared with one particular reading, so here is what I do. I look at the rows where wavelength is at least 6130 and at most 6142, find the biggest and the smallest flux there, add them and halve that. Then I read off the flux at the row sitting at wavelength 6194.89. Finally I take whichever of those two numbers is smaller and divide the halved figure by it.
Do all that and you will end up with 1.12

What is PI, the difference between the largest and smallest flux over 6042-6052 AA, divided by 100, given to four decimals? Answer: 0.0036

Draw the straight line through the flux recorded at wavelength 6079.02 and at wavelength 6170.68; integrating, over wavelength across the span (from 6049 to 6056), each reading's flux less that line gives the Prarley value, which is 1.5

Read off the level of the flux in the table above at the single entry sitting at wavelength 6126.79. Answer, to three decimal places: 4.321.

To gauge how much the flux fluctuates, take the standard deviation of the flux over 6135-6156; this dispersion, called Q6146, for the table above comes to 0.16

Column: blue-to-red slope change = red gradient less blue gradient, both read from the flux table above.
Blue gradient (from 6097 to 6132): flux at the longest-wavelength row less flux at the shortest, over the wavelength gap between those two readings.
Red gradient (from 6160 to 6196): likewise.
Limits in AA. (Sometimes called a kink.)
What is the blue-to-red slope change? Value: -0.011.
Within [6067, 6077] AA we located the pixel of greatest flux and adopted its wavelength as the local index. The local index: 6072.02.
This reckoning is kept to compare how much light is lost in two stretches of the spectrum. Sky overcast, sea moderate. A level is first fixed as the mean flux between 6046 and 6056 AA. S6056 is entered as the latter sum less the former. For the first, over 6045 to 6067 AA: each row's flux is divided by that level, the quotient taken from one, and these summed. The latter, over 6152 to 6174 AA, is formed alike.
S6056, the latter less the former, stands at 1.1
